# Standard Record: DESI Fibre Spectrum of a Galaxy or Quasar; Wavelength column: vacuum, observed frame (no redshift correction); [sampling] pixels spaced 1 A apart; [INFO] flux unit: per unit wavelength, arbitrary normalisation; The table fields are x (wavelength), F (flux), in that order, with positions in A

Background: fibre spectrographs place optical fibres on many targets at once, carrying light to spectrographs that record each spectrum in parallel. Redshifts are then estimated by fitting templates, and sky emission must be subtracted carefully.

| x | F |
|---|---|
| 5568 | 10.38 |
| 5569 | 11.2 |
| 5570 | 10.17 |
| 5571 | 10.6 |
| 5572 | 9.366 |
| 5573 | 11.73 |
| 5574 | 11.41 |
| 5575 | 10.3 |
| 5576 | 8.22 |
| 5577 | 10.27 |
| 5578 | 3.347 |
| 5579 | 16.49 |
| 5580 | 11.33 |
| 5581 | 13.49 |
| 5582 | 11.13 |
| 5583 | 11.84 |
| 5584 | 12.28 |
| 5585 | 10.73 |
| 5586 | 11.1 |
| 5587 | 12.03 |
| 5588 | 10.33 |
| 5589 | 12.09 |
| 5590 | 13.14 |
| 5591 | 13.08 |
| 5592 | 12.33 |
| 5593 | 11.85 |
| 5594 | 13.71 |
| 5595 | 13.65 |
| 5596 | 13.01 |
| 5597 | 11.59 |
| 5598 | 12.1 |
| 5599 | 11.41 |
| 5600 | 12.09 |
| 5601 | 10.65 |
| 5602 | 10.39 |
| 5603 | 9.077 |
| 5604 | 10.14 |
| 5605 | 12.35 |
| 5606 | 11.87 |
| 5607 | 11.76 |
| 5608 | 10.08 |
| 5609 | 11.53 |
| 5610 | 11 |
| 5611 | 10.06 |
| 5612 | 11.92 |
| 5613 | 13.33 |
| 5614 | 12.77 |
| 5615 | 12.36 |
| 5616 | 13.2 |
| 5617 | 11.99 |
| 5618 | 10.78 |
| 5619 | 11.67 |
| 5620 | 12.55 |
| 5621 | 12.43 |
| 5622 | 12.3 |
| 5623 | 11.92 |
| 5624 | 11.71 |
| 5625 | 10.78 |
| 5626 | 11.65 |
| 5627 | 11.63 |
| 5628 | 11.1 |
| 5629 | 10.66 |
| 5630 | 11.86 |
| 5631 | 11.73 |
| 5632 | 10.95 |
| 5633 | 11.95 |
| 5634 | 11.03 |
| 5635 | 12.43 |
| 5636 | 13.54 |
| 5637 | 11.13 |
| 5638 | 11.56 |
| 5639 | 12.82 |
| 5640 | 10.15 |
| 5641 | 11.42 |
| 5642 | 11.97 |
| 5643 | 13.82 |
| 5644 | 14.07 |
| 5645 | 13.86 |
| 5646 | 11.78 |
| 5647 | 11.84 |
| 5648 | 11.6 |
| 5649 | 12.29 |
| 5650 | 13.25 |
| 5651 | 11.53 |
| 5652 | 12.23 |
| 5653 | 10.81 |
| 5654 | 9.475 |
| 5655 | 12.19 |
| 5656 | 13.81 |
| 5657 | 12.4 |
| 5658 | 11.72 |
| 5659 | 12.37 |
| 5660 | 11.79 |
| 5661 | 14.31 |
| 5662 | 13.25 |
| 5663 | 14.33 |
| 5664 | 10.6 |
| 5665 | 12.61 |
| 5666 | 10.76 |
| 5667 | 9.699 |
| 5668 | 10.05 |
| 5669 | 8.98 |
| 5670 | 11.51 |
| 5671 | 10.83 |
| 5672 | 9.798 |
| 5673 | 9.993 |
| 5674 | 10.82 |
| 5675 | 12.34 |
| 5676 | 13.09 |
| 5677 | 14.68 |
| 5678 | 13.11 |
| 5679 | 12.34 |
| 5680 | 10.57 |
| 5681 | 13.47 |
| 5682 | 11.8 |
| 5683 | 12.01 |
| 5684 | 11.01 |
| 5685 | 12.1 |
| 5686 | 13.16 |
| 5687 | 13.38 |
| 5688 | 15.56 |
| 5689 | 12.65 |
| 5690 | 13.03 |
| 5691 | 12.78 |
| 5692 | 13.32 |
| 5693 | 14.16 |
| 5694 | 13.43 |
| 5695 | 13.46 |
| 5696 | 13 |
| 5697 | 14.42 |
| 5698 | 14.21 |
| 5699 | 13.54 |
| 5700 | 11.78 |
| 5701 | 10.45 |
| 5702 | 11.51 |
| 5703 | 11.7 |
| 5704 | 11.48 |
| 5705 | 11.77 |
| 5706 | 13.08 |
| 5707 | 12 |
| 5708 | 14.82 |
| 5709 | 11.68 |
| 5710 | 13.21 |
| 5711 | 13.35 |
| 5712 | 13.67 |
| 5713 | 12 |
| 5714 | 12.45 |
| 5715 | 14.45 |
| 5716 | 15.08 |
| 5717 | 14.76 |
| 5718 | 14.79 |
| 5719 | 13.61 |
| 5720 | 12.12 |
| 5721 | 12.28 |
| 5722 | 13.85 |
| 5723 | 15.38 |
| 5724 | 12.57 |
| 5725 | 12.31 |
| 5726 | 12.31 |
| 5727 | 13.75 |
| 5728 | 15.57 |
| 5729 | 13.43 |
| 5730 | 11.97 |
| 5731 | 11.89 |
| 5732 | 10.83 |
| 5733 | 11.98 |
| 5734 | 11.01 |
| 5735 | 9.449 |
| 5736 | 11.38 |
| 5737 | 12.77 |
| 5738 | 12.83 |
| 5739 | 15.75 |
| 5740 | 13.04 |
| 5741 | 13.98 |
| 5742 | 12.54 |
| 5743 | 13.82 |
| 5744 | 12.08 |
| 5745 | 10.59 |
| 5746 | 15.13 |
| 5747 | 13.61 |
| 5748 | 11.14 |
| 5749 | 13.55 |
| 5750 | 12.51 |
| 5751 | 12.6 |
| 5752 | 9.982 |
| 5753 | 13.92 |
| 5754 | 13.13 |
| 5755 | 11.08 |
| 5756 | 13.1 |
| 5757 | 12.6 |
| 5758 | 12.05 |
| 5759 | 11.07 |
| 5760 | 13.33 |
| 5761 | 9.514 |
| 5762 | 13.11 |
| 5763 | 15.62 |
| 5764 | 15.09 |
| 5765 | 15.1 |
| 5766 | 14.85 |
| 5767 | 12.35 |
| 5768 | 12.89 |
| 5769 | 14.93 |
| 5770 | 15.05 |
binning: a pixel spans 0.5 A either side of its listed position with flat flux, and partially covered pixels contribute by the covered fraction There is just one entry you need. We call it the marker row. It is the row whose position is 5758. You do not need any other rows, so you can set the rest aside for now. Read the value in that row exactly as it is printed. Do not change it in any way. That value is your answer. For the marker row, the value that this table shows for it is 12.05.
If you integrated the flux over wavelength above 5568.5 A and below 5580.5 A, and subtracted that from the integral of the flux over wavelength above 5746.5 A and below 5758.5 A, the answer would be 25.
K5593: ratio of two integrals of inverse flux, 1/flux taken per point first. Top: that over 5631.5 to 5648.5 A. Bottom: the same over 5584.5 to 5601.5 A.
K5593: 0.996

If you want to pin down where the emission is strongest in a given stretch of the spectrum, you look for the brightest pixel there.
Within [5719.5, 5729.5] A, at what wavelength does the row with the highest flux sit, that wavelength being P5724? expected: 5728 A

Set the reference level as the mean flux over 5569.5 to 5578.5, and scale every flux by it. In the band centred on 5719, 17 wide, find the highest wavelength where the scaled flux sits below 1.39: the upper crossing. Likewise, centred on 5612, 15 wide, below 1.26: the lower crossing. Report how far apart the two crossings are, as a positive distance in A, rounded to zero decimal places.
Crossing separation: 107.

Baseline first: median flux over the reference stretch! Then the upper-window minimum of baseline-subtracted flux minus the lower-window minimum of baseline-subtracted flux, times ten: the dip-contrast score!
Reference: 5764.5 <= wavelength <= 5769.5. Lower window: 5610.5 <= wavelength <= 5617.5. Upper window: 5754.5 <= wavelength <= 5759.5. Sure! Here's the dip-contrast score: 10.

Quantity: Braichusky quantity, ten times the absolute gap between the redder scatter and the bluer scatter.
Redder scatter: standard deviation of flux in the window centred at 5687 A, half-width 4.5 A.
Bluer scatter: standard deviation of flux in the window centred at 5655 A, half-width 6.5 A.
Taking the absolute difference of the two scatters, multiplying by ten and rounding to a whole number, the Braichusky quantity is 0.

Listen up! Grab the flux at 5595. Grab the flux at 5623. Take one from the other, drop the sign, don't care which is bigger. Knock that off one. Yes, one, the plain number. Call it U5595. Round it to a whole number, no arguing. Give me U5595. -1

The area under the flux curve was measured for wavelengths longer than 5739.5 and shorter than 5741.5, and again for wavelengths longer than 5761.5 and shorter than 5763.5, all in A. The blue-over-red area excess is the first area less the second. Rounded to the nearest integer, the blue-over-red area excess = -2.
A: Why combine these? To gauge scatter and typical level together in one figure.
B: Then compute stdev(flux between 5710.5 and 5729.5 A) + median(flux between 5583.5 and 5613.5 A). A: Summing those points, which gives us 13.0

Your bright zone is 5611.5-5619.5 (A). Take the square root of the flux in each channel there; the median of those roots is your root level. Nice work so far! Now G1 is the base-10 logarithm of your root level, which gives 0.543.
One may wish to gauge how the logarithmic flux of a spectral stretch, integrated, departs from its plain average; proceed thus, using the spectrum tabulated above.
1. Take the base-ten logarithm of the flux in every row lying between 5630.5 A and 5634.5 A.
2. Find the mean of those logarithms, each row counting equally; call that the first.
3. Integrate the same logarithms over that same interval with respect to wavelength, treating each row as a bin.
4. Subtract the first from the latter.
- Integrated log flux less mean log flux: 3.17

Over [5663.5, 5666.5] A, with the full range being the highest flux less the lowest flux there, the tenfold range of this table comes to 20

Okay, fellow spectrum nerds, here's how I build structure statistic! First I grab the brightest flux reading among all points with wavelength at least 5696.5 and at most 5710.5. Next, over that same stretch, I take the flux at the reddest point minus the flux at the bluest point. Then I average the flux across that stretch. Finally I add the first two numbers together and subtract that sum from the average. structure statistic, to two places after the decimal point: -1.06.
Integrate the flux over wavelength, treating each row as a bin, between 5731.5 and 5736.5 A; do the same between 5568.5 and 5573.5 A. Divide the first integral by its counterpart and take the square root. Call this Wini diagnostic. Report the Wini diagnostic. 1.01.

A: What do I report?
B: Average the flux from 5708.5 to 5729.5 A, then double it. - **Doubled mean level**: 26.9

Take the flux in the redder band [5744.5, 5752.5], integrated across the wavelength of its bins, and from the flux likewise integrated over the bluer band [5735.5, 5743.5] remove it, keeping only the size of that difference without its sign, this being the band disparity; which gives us 7.0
